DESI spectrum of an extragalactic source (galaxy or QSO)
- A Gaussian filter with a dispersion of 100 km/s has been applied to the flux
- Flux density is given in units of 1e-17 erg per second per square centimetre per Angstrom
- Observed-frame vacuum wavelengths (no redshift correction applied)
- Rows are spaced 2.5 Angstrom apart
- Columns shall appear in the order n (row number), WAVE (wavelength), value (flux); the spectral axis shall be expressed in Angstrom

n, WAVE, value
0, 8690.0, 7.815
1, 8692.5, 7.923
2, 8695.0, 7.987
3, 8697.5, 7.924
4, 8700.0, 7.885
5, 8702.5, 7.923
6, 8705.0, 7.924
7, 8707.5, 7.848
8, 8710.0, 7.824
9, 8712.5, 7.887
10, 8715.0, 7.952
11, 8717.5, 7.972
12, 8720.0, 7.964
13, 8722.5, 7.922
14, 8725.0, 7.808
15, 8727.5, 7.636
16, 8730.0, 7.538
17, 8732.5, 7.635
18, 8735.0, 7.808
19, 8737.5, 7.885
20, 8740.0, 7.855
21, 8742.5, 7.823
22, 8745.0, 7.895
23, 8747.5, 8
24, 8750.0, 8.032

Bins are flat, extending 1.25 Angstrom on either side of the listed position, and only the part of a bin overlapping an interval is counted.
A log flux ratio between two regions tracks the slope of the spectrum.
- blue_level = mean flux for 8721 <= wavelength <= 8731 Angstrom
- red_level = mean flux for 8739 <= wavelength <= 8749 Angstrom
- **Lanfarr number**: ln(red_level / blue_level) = 0.021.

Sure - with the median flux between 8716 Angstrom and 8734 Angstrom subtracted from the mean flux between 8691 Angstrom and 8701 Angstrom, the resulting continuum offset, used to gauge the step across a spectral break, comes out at 0.12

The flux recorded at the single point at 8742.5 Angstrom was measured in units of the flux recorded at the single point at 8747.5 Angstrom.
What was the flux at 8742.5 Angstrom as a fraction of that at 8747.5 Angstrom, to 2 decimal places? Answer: 0.98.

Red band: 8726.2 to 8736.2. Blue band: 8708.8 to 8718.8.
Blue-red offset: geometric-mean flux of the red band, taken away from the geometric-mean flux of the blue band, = 0.25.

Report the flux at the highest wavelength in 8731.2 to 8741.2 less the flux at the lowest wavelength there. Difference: 0.22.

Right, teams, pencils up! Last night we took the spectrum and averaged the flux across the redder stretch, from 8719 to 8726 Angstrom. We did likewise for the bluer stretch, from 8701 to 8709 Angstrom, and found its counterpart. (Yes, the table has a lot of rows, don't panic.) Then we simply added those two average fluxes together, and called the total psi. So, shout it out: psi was 15.8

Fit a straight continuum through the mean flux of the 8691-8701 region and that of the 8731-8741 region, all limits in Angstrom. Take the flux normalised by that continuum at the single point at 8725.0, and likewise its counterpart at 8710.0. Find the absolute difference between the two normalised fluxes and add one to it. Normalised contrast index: 1.00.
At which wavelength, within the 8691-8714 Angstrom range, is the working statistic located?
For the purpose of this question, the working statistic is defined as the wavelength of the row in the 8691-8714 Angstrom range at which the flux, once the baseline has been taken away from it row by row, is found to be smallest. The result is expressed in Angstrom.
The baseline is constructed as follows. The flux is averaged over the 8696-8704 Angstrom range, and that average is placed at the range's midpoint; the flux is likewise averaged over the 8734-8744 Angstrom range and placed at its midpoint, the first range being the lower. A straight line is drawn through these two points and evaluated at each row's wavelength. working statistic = 8710.0 Angstrom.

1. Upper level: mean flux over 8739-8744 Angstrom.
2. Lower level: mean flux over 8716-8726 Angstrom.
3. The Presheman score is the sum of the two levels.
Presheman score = 15.8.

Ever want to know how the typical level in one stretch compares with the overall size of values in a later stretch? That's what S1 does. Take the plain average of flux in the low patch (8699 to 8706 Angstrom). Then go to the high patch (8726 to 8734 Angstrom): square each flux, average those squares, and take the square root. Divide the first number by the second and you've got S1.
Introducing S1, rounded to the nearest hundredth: 1.04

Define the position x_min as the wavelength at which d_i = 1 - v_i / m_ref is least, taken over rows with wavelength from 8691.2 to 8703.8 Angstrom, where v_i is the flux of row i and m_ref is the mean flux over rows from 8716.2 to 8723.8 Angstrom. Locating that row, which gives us 8695.0 Angstrom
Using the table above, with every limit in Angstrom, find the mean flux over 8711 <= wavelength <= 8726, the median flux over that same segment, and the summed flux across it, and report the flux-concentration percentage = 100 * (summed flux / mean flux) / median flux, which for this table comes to 75.6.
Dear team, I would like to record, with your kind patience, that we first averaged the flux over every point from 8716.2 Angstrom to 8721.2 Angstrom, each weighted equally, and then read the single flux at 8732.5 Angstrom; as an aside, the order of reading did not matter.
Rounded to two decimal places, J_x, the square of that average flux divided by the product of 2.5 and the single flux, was 3.33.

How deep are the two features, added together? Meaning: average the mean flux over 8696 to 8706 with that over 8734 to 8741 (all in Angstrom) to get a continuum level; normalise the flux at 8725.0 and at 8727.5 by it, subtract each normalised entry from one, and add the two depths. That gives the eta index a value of 0.041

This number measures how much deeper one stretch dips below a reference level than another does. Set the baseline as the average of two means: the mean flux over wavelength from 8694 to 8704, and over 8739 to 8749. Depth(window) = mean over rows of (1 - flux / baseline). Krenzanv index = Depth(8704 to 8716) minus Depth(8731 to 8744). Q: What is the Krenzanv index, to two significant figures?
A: -0.011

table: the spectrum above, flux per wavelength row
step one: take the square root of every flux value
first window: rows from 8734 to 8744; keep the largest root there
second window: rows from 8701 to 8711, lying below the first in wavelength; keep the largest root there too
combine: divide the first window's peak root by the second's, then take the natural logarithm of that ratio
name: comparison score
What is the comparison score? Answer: -0.0025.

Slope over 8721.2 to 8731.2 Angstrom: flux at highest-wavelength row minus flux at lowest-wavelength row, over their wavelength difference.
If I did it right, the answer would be -0.0512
